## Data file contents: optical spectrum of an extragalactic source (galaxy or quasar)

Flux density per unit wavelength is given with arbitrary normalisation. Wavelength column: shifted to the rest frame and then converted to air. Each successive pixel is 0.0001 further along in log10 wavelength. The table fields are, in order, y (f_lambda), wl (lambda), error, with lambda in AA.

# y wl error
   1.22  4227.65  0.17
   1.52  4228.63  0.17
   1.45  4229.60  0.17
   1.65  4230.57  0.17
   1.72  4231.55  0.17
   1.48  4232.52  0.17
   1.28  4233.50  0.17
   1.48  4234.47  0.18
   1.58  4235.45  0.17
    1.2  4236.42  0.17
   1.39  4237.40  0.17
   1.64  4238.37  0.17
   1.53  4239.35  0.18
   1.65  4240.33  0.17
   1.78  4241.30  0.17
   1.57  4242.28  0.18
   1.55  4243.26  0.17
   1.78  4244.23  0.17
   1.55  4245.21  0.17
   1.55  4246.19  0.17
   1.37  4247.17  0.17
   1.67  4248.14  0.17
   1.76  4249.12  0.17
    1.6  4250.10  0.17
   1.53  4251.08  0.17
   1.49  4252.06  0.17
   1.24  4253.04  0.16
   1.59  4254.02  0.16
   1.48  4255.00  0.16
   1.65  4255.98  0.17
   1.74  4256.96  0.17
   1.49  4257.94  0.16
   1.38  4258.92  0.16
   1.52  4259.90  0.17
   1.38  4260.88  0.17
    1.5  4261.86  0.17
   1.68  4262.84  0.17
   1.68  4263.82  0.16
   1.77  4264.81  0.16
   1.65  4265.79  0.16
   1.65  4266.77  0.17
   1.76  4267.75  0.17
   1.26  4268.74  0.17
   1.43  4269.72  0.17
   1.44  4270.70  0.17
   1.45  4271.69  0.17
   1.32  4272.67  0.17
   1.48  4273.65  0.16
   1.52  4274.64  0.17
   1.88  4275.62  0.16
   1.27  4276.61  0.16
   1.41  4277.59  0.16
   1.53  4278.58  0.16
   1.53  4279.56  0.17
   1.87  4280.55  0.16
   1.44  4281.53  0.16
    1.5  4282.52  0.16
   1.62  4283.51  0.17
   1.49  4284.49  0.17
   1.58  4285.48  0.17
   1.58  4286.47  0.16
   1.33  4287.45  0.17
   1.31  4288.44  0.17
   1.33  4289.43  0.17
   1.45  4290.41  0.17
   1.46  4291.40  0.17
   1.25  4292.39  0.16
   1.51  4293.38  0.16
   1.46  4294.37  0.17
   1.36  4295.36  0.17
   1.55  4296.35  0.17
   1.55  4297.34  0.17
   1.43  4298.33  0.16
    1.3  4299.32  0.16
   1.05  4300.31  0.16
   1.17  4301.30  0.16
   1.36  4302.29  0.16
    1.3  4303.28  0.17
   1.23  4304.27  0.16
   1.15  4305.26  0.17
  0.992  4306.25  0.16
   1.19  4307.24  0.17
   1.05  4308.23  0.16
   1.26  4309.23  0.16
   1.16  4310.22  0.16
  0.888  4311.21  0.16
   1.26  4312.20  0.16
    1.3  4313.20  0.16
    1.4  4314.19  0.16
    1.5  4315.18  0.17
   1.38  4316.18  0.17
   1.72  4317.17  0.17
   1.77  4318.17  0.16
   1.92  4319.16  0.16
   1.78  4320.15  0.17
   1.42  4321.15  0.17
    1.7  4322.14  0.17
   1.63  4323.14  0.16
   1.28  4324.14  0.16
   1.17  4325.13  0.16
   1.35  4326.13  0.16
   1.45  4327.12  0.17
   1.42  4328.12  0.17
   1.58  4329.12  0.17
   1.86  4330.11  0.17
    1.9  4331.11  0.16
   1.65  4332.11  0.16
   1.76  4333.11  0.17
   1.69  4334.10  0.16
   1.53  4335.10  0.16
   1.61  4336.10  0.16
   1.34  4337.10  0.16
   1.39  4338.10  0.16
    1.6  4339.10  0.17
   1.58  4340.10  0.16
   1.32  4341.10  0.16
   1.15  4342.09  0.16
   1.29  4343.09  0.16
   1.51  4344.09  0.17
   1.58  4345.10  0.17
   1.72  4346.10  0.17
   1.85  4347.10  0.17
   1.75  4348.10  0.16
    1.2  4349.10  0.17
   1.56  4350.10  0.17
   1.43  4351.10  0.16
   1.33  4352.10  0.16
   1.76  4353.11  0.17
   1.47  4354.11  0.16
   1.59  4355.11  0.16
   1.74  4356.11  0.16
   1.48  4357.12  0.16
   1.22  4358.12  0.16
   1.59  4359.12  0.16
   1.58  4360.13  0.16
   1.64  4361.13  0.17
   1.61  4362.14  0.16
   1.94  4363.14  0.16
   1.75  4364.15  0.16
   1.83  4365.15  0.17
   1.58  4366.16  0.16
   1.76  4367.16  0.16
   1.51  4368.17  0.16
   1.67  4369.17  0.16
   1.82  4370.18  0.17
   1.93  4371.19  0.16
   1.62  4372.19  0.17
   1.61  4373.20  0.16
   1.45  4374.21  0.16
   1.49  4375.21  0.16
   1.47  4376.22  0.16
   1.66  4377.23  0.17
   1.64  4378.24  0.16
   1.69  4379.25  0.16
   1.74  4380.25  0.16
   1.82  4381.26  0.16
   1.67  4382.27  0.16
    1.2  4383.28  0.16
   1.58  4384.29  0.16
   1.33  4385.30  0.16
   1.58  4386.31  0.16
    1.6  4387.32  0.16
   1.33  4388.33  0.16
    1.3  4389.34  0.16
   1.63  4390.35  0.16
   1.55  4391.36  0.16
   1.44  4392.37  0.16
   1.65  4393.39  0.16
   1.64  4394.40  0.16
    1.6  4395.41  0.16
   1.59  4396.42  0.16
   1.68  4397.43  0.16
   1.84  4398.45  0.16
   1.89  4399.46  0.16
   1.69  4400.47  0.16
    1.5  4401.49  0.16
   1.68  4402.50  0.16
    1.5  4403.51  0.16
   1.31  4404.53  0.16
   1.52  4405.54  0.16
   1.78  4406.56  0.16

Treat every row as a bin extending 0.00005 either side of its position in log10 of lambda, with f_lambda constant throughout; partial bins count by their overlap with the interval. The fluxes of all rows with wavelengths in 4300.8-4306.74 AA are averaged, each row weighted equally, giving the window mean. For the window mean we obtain 1.20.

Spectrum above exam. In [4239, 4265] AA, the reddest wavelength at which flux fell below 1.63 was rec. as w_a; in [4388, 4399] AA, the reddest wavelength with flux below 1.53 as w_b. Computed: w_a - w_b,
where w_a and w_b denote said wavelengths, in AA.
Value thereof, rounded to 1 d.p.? -130.5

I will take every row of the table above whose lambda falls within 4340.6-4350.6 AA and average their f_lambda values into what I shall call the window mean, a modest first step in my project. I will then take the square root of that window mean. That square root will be 1.22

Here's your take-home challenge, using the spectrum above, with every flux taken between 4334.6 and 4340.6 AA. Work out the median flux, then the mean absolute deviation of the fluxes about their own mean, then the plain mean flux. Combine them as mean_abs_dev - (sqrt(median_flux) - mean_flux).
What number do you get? 0.36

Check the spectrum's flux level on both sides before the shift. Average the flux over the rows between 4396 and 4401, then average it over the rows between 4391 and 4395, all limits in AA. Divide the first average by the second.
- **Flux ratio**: 1.11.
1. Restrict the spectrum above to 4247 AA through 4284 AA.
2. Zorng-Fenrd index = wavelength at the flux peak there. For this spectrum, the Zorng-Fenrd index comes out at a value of 4275.62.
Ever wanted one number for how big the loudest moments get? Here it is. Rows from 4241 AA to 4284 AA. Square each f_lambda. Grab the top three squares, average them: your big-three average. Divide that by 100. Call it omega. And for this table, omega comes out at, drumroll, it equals 0.0340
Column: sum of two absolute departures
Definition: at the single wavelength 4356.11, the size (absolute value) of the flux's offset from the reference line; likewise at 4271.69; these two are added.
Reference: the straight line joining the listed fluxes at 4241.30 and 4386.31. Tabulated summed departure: 0.4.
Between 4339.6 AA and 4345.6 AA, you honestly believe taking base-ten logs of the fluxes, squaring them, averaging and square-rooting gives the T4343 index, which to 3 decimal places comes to 0.154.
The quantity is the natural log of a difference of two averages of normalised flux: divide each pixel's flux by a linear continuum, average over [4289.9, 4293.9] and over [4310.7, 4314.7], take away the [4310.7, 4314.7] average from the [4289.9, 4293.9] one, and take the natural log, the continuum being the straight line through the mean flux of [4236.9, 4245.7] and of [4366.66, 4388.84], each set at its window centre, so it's -2.1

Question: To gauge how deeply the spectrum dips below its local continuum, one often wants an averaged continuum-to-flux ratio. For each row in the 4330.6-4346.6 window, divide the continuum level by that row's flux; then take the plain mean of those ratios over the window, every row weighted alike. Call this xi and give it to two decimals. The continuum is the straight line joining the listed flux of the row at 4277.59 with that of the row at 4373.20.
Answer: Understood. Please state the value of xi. 1.02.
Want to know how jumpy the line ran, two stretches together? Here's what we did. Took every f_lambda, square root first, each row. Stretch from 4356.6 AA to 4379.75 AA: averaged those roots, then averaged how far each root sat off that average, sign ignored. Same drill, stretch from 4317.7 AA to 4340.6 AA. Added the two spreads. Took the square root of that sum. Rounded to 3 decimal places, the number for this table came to 0.336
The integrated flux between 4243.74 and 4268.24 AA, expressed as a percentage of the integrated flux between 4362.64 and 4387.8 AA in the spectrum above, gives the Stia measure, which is 94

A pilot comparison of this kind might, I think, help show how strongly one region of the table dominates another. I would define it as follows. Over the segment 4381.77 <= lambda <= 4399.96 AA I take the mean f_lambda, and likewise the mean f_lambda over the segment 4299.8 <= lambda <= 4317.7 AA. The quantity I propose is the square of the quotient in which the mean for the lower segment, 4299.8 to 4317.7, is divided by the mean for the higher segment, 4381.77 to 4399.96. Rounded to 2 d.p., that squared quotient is 0.63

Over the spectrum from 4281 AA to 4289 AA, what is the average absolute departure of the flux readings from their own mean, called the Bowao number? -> 0.091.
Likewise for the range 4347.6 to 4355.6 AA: 0.154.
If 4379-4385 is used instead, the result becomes 0.151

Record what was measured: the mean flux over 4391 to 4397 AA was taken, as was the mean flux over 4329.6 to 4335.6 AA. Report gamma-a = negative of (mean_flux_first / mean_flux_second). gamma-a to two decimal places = -0.91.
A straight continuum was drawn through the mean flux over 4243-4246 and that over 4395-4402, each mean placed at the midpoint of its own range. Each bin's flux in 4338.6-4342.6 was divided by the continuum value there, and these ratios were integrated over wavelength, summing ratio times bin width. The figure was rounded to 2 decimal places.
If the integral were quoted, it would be 3.40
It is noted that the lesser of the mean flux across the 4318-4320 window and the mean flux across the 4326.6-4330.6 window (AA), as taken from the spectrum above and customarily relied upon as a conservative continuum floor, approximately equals 1.578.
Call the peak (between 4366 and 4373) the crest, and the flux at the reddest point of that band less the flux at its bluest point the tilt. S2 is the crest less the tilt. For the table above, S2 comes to 1.89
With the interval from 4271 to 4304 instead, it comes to 2.03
